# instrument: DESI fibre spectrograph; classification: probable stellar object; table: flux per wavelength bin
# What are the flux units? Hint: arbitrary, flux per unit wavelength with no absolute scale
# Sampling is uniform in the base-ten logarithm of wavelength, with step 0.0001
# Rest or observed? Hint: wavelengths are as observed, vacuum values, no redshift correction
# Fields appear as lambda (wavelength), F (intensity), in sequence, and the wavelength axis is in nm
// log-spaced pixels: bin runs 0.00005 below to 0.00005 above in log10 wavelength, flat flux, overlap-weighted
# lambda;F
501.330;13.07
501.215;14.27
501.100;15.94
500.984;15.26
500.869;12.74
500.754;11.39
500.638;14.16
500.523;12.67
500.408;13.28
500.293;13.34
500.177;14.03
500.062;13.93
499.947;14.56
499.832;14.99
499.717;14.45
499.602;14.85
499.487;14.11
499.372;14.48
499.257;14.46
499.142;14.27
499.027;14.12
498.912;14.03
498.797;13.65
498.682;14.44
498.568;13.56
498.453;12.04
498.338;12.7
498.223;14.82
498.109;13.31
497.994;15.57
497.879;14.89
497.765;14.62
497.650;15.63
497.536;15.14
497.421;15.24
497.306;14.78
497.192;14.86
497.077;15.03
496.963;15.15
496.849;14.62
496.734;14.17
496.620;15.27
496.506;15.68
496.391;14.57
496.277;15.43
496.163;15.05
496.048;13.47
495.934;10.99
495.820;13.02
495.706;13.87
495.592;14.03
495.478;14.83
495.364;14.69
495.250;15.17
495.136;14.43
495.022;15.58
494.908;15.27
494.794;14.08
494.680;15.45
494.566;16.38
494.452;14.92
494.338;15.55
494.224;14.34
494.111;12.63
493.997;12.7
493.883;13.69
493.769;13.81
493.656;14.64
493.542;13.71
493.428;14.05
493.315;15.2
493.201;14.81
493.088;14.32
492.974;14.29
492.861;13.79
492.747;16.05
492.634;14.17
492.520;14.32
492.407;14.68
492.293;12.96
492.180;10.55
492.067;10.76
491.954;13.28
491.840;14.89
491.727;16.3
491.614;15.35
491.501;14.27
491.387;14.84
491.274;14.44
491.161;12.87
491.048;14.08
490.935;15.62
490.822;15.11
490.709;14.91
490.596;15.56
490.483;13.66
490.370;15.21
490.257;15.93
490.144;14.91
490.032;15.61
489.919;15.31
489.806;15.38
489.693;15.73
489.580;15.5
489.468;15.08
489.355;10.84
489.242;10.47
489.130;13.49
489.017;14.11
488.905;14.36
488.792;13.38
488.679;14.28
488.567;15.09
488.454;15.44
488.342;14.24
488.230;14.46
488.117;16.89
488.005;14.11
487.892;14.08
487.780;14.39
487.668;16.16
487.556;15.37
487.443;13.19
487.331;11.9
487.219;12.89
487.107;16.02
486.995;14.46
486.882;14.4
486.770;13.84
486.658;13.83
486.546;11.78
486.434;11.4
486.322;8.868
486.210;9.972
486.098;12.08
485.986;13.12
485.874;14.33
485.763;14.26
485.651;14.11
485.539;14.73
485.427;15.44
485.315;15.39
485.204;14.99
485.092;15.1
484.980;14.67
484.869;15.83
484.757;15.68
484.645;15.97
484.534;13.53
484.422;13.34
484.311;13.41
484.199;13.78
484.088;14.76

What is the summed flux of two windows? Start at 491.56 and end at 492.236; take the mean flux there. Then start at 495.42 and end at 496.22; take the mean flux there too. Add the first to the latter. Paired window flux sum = 27.1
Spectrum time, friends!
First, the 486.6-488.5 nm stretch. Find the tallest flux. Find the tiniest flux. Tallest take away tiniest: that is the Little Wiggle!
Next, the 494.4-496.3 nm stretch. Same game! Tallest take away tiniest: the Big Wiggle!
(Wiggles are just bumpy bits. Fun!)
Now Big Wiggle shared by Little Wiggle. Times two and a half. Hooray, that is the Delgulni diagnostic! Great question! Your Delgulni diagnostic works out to 2.7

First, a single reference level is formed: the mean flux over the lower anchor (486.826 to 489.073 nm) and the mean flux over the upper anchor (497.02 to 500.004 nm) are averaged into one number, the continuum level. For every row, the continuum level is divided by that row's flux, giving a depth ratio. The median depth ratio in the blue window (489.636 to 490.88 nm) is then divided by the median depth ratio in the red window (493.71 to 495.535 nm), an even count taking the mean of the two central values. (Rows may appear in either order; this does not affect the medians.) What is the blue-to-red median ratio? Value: 0.96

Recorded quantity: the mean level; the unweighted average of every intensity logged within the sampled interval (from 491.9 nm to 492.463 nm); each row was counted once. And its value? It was 12.4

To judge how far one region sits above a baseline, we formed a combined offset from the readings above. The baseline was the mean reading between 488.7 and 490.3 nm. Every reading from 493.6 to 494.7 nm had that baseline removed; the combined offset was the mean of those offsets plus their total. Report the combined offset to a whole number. 1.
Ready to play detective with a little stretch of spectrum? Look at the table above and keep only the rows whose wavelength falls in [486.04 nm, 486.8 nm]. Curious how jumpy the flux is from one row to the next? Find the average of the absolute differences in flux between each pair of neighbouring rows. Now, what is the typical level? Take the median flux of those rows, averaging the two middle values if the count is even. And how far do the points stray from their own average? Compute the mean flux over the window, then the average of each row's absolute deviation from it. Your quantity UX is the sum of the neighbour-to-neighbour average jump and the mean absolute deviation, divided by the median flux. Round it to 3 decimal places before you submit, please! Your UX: 0.232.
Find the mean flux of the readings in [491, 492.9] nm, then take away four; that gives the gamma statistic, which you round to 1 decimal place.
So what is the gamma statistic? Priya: 10.0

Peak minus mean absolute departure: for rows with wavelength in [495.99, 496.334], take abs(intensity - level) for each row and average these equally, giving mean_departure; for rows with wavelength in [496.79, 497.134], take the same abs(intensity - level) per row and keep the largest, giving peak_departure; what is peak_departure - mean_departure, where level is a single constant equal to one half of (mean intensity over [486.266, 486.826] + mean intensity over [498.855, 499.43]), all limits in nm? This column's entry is 0.5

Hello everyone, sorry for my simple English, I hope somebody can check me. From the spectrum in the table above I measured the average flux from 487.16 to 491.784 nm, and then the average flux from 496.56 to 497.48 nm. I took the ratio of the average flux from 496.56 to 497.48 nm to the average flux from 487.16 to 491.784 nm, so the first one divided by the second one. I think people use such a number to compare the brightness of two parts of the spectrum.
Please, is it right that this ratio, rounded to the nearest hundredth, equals 1.03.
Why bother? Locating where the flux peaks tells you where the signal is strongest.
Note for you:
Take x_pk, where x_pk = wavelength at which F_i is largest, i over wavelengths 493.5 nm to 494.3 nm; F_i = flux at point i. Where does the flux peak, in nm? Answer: 493.656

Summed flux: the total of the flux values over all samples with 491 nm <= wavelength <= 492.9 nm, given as 238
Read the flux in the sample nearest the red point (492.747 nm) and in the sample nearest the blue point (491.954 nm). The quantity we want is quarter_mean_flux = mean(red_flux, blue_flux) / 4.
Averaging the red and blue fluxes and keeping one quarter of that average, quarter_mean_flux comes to 3.67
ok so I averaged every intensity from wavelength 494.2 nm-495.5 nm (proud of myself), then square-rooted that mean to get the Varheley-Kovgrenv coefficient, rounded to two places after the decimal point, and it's 3.88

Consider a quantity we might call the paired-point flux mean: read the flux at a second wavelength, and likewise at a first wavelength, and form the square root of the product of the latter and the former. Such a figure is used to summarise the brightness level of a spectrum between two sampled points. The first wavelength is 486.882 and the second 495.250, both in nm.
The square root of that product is 14.8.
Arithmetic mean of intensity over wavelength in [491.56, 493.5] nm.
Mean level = 14.10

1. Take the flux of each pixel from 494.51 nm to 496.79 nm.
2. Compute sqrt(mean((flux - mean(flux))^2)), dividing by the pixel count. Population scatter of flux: 1.1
